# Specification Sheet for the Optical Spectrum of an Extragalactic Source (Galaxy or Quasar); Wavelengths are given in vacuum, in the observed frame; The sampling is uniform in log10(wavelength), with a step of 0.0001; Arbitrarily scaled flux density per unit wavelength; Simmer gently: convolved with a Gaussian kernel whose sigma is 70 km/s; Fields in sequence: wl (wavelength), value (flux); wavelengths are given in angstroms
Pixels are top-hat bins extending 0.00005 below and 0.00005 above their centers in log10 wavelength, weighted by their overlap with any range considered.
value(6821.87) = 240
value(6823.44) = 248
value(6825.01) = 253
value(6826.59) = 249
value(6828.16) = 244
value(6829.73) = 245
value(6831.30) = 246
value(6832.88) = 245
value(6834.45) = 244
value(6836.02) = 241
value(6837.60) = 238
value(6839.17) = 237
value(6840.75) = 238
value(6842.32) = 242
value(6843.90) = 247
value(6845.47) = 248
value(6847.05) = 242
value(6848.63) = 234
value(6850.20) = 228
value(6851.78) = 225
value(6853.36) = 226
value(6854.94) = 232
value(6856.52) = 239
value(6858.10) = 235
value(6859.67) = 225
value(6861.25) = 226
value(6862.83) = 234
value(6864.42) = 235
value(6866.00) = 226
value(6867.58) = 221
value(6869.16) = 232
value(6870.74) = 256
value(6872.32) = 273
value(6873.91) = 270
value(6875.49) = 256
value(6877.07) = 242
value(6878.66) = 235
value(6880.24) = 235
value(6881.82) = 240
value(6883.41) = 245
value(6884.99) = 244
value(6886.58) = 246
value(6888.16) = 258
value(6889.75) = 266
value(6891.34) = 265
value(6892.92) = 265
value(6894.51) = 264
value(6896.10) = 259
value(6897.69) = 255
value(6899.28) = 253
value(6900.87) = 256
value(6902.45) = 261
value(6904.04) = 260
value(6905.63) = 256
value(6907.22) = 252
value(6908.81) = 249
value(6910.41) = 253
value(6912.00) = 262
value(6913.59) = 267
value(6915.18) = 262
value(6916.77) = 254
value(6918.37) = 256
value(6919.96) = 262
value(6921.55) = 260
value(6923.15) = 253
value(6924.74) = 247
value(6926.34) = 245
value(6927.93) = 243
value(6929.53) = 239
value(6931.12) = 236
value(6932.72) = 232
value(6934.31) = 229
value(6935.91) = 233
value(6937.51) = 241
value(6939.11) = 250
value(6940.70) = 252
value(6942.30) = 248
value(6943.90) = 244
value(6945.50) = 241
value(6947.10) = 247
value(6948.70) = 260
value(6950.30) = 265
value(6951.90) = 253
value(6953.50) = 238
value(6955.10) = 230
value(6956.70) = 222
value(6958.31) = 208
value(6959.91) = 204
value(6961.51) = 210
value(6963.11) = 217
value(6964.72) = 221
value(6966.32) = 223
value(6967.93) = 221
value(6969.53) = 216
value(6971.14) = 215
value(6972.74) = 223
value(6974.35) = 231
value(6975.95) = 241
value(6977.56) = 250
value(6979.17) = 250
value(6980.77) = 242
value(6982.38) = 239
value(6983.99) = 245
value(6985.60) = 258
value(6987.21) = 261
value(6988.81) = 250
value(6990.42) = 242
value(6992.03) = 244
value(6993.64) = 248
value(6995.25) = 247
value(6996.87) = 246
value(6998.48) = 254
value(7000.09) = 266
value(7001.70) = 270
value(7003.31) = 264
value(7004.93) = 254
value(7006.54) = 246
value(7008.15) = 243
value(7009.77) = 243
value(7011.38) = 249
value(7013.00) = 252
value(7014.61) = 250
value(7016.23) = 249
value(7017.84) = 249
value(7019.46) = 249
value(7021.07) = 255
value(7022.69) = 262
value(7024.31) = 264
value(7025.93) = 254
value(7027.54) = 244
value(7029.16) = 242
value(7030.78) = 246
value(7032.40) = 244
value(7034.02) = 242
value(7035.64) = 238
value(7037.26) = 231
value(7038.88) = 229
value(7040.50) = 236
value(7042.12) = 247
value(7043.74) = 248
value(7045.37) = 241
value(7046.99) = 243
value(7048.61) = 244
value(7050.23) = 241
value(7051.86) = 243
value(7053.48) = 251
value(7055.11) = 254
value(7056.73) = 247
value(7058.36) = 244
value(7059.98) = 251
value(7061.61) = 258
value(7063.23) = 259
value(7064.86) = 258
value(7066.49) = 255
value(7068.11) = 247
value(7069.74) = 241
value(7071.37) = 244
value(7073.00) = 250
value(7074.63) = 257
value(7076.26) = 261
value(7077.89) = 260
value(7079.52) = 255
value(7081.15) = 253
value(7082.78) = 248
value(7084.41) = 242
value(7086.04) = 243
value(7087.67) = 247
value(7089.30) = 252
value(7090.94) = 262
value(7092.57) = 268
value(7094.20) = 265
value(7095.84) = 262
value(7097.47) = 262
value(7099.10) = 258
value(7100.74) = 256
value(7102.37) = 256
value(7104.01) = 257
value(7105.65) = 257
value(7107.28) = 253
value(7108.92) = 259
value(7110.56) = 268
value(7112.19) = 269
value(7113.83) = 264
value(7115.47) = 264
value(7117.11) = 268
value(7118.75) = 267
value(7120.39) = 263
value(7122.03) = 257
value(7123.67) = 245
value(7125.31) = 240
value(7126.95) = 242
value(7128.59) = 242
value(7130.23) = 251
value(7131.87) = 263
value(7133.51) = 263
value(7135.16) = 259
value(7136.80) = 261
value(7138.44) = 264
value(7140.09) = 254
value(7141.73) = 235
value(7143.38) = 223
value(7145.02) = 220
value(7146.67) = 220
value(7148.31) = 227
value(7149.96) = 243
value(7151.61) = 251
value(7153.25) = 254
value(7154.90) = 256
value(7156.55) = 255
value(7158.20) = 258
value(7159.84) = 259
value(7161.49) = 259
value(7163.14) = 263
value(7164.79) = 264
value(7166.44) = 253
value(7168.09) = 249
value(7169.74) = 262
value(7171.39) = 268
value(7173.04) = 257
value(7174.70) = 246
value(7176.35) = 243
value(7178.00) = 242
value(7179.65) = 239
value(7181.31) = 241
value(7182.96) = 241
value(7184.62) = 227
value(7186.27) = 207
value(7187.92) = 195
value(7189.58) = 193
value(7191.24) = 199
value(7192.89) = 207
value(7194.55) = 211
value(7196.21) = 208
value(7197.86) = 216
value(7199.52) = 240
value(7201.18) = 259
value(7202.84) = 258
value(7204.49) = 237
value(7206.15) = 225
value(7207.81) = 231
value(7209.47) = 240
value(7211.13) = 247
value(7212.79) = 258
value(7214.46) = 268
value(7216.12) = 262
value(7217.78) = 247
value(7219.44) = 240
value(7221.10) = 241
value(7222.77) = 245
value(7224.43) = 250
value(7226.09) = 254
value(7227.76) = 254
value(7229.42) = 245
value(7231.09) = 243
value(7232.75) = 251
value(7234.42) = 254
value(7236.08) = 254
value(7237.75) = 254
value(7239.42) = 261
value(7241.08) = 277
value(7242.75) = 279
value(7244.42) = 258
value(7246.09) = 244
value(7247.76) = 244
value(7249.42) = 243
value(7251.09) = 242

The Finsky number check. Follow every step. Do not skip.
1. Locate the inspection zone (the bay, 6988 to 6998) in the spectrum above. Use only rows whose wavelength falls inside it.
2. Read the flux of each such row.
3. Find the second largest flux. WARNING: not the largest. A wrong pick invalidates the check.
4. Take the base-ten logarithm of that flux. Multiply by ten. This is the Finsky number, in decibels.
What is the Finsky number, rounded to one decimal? 23.9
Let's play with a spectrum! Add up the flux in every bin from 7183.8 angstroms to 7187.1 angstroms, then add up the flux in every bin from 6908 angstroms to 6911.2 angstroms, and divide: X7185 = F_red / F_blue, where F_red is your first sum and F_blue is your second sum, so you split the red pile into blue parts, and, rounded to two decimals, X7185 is 0.86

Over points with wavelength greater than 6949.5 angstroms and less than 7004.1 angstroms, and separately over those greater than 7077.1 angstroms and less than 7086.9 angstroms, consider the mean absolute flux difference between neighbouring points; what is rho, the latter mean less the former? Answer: -2.7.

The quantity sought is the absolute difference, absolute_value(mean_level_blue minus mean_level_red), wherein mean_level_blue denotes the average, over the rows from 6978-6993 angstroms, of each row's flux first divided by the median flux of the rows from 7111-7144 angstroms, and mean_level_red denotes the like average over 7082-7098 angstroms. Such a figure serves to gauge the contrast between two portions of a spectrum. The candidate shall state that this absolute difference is 0.03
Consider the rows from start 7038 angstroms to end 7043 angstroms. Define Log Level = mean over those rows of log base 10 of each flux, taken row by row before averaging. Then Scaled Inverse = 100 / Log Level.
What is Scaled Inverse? 42.1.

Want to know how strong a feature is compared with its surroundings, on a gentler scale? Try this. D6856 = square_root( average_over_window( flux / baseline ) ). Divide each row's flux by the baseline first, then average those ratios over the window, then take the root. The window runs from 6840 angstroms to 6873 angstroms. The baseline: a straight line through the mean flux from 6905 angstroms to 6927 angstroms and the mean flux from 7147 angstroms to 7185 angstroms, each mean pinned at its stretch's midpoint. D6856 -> 0.96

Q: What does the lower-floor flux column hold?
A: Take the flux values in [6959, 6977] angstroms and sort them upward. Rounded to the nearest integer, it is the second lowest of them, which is 210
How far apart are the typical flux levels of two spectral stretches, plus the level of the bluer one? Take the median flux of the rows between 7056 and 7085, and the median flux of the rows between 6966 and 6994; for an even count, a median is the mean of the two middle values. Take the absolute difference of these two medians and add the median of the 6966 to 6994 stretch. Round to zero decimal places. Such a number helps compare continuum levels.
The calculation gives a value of 252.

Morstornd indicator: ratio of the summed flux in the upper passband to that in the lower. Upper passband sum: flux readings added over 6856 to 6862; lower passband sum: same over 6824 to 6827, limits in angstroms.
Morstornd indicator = 1.8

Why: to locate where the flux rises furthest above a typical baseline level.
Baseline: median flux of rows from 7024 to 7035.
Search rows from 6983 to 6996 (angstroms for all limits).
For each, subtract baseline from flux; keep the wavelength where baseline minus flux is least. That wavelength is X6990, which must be 6987.21 angstroms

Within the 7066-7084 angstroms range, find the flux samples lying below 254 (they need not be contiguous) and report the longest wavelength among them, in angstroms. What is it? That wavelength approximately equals 7082.78 angstroms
